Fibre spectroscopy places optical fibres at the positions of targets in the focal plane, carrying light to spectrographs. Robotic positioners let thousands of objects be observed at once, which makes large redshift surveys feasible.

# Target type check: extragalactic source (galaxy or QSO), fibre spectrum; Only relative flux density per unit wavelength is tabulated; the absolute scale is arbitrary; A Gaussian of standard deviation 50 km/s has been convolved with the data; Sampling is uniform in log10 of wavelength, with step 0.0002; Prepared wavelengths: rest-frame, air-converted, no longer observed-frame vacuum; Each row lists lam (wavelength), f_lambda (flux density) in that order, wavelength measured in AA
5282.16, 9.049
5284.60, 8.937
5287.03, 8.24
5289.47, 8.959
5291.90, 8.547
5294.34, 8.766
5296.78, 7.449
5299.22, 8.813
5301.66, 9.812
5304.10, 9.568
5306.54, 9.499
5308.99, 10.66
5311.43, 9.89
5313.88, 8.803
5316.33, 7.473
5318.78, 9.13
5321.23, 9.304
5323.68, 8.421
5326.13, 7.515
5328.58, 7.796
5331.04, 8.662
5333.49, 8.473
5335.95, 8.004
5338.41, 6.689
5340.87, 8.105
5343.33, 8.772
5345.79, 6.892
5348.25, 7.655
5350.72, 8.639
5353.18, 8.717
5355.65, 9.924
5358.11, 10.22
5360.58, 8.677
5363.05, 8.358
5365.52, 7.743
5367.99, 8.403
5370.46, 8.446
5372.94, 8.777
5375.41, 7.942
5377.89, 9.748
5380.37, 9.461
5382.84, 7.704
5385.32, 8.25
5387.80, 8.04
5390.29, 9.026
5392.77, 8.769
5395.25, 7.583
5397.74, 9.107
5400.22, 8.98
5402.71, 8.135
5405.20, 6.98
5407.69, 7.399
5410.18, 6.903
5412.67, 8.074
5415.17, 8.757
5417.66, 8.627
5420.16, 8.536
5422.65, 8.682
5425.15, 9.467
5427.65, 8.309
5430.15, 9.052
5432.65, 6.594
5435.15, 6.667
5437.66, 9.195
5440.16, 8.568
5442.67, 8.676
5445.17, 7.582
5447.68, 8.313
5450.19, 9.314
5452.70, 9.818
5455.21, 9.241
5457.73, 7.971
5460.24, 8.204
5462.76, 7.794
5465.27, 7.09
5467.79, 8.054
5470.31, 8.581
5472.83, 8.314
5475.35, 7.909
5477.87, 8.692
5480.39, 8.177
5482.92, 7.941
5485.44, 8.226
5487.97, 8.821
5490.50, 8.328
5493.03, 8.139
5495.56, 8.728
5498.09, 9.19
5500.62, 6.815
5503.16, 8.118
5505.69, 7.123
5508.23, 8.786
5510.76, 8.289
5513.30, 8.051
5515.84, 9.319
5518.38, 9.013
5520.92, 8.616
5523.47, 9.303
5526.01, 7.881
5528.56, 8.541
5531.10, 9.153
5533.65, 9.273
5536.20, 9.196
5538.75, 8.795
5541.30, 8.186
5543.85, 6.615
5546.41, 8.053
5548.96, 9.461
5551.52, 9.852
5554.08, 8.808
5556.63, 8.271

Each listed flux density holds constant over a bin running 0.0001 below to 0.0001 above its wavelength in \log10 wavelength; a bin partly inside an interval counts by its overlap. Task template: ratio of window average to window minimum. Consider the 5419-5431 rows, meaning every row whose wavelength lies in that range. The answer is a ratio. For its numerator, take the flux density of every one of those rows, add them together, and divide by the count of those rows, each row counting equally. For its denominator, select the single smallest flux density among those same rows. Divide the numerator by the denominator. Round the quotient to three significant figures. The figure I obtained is 1.06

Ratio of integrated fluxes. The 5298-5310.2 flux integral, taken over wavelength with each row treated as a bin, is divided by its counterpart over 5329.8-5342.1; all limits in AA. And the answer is 1.20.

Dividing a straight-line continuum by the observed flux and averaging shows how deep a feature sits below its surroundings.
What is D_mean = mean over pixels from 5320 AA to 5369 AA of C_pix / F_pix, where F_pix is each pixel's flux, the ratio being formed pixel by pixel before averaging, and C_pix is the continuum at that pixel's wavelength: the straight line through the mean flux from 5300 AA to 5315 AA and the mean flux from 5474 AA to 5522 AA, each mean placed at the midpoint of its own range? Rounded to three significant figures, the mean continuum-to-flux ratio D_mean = 1.14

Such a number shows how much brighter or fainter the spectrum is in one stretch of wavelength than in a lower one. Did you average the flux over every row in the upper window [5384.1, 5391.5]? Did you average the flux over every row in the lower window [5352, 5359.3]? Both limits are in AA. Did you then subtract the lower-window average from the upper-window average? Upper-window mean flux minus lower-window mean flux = -1.2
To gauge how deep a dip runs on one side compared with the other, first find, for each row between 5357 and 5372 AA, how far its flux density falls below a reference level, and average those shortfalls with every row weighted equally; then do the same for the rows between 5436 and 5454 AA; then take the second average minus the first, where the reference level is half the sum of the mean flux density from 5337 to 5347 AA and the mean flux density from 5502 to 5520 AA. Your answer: -0.1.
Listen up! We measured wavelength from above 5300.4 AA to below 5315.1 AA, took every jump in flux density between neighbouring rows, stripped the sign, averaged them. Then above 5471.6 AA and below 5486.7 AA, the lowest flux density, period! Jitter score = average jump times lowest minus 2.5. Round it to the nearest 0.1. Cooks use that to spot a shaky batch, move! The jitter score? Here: 2.8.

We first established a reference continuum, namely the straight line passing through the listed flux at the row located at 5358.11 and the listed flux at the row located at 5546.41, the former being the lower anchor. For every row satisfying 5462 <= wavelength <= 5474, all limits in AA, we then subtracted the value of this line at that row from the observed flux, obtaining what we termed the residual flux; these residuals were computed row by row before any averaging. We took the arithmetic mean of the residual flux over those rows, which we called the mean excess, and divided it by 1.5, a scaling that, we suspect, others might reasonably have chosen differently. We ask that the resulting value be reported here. -0.66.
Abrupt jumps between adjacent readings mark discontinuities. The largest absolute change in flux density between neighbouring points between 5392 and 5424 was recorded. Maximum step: 1.52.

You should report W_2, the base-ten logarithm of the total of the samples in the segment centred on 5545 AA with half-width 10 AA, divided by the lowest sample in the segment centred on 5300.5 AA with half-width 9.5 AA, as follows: 0.97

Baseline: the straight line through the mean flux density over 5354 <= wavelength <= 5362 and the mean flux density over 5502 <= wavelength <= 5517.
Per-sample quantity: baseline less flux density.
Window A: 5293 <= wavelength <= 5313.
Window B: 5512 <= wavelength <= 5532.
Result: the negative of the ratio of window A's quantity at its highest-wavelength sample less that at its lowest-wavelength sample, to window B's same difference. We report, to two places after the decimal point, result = -1.01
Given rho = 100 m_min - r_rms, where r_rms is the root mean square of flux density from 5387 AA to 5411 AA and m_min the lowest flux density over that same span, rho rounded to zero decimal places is 682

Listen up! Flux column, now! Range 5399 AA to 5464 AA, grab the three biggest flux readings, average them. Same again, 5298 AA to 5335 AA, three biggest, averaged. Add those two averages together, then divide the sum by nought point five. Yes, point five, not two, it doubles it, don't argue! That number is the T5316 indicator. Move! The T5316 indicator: 39.3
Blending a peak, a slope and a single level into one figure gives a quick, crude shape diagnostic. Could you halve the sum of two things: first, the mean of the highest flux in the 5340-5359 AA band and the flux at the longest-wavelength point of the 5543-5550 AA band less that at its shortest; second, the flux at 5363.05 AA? 7.4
